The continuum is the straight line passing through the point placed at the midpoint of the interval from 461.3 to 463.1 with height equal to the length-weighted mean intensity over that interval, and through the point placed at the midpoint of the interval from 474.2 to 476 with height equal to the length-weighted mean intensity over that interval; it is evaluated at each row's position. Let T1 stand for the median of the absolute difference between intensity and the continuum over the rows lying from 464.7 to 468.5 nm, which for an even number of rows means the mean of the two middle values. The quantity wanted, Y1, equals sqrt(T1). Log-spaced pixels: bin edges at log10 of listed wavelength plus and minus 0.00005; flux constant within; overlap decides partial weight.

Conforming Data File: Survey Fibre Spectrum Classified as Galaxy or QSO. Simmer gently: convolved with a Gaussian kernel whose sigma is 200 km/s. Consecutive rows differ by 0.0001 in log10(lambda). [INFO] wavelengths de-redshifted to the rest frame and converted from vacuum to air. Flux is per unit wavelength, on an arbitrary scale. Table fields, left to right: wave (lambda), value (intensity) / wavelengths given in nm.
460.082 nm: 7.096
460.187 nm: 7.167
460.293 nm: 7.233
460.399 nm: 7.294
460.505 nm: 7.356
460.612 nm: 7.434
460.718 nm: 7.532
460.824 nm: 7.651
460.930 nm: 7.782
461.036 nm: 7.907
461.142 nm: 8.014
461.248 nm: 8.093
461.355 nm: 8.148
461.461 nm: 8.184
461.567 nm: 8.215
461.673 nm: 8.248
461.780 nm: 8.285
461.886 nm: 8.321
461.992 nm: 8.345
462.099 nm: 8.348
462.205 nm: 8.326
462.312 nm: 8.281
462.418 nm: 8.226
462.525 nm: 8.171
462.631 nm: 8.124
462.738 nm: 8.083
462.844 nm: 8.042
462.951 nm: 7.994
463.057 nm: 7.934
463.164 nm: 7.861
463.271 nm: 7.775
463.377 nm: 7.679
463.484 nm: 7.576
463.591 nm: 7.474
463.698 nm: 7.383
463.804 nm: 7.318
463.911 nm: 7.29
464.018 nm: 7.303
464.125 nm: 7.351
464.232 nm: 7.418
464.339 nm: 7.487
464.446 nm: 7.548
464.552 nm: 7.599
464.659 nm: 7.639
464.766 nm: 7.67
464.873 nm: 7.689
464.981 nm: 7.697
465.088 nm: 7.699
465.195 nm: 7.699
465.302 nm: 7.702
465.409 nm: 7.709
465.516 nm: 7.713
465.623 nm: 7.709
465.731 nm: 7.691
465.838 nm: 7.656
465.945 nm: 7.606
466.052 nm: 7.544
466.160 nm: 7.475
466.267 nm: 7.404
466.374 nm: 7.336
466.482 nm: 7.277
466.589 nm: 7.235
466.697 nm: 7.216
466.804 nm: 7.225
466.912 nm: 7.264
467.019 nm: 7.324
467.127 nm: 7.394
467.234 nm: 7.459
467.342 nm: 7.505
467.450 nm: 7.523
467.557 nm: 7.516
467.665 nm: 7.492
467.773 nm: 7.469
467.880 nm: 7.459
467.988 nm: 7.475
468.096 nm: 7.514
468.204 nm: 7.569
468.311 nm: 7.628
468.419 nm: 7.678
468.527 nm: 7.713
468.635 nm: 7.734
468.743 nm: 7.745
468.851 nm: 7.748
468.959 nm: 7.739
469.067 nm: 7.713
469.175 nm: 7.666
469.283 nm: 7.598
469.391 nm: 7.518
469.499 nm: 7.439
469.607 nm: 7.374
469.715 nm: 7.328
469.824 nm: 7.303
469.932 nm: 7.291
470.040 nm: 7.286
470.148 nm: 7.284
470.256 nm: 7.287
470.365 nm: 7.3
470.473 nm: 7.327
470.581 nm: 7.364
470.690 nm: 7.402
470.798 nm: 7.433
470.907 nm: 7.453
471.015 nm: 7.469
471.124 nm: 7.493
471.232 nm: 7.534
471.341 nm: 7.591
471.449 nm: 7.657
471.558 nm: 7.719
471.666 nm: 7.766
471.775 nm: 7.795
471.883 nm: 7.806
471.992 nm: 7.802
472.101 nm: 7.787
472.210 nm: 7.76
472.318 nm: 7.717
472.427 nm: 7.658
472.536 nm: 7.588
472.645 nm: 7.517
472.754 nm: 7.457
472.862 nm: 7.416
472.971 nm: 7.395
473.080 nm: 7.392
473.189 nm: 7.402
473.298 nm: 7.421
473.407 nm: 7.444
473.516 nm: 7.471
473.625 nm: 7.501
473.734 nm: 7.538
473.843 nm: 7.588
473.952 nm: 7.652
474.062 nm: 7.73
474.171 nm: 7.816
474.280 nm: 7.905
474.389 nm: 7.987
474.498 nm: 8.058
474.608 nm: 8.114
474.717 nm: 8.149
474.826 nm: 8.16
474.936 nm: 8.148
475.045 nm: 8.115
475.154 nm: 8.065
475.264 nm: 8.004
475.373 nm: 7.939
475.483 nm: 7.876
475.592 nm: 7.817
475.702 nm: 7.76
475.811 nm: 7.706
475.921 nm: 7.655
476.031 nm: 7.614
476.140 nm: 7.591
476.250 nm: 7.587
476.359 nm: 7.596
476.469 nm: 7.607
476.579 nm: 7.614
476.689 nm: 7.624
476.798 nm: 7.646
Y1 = 0.76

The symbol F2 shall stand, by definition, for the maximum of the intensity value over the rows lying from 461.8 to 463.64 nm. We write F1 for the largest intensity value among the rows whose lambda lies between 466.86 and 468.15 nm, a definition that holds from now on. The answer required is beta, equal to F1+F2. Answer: 15.9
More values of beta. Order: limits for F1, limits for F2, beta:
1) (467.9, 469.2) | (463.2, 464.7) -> 15.5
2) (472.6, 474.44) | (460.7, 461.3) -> 16.1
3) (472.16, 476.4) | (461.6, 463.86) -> 16.5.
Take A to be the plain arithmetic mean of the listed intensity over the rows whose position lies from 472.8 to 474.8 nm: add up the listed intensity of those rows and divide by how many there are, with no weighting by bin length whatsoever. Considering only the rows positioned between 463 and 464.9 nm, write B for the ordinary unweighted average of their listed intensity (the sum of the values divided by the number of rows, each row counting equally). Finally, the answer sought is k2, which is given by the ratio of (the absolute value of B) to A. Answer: 0.99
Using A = 7.67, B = 7.6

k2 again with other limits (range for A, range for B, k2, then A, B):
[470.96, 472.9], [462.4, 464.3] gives 1.01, 7.64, 7.7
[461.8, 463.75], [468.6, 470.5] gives 0.94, 8.00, 7.5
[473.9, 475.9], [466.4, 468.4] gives 0.93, 7.94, 7.4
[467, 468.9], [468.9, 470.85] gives 0.98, 7.55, 7.4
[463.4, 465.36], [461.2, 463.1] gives 1.09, 7.53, 8.2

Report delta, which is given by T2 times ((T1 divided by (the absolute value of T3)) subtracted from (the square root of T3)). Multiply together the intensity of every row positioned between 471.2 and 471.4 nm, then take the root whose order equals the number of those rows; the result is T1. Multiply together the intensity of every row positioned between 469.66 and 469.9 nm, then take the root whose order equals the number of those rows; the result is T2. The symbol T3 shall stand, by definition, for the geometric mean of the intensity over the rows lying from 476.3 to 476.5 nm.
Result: 12.9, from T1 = 7.56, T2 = 7.32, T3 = 7.6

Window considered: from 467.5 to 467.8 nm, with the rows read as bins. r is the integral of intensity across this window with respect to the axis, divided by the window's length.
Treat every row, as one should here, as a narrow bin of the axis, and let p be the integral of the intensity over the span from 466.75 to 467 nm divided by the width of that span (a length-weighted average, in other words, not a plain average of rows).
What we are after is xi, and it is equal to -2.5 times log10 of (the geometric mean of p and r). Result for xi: -2.17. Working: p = 7.27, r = 7.50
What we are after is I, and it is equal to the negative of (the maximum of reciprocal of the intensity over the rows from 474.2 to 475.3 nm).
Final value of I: -0.127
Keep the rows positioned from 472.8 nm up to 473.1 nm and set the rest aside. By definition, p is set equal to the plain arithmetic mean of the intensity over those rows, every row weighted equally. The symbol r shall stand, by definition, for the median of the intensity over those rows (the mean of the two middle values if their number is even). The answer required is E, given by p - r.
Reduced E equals 0.006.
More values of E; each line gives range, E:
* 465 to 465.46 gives 0.002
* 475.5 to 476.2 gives 0.010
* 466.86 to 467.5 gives -0.015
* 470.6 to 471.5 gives 0.023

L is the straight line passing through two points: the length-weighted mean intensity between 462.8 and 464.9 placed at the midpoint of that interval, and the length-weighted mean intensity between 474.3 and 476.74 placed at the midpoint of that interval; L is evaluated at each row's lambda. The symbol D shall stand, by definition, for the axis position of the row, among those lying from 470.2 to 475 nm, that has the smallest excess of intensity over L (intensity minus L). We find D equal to 470.256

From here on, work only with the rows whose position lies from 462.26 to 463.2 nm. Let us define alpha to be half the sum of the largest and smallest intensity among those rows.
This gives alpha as 8.1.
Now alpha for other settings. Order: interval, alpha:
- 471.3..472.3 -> 7.7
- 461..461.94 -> 8.1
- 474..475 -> 7.9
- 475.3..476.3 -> 7.8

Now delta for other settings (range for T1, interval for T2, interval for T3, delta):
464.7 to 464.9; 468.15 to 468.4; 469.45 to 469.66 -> 12.8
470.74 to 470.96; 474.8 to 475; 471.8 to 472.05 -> 15.0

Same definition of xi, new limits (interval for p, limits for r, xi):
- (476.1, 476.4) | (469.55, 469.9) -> -2.18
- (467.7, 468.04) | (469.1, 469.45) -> -2.19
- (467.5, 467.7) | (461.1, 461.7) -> -2.23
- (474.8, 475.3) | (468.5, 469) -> -2.25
